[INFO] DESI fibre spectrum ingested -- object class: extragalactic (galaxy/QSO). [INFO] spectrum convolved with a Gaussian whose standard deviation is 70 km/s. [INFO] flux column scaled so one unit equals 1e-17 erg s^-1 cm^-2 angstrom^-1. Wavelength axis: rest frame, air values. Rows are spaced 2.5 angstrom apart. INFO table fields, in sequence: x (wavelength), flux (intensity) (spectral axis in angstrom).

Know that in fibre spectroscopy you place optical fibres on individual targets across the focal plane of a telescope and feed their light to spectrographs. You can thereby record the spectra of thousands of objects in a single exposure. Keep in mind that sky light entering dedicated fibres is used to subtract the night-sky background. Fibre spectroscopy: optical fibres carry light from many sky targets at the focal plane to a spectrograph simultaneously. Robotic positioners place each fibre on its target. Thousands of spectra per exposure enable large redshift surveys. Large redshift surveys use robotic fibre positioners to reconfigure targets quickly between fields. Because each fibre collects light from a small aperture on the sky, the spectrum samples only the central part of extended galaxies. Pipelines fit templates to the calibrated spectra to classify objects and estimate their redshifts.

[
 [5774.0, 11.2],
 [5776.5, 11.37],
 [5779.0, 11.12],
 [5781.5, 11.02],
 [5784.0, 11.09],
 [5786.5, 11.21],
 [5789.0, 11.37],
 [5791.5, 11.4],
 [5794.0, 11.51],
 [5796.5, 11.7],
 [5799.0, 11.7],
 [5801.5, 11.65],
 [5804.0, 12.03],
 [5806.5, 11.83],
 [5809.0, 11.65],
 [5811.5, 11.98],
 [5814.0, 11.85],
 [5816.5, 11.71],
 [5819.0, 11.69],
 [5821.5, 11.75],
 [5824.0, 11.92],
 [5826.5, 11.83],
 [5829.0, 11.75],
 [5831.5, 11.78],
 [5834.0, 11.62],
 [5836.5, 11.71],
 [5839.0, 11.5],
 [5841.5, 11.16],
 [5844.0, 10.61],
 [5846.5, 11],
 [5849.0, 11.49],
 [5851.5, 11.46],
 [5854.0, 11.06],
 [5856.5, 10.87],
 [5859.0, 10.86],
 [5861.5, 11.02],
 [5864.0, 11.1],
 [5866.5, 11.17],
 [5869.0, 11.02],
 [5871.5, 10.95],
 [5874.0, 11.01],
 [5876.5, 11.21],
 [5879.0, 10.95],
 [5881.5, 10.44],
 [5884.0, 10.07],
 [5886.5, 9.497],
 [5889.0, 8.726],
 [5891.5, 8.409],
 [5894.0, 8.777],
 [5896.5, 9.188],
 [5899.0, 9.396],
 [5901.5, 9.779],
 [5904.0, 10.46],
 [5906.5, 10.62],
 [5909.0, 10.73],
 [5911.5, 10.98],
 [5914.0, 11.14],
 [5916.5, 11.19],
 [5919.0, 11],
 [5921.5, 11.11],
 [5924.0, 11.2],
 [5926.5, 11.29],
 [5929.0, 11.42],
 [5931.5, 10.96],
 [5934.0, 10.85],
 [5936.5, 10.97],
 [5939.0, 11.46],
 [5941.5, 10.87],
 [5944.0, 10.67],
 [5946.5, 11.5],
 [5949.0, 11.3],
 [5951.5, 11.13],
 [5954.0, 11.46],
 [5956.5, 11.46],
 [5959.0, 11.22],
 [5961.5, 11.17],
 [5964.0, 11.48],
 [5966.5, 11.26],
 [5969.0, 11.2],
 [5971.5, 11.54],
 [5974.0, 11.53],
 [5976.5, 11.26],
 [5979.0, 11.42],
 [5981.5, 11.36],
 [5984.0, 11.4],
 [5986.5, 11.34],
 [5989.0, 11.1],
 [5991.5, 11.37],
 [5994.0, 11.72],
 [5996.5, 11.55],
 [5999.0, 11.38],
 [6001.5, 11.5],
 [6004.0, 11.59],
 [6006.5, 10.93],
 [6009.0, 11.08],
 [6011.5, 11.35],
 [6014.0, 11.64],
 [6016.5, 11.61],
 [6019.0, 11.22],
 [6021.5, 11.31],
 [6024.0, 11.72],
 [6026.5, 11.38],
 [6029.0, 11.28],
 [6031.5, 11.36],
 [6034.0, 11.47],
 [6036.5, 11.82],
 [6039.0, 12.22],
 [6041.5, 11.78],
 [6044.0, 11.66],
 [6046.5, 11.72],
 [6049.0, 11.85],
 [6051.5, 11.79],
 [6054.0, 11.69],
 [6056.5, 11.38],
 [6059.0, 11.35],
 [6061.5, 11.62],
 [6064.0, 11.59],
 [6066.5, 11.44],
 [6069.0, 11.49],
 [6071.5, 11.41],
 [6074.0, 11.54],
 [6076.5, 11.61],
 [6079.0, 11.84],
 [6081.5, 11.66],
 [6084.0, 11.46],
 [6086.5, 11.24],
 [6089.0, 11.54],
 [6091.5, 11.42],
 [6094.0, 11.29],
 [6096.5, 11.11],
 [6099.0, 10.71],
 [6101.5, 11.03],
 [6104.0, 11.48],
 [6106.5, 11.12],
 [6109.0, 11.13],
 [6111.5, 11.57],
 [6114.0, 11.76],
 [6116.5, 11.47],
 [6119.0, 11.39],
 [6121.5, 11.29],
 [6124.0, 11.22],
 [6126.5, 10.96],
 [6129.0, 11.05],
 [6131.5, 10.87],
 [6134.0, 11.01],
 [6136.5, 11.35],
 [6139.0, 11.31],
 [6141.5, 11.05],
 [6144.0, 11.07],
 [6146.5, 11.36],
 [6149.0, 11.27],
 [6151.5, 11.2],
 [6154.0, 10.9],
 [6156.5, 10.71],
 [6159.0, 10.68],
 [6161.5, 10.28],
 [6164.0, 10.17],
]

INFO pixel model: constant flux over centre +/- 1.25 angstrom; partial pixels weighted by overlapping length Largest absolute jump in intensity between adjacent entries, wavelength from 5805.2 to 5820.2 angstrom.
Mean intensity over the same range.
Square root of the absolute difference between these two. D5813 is 3.38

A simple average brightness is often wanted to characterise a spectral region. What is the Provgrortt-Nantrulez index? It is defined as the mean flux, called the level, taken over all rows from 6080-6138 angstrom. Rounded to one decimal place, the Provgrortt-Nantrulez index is 11.3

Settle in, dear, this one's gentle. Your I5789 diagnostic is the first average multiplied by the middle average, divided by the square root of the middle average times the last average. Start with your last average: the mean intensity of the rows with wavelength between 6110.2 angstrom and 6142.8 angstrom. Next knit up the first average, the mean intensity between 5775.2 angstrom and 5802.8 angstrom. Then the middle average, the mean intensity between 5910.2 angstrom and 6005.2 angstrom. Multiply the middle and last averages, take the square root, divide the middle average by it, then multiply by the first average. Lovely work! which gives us 11.4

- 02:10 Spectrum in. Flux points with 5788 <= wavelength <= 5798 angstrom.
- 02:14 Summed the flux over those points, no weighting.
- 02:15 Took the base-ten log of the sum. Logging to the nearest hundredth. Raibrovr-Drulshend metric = 1.66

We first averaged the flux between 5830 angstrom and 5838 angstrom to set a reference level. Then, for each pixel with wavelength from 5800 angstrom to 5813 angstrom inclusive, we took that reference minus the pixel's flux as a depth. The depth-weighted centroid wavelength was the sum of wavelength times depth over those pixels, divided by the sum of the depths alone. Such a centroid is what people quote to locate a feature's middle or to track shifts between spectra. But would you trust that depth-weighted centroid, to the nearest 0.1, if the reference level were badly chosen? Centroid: 5807.6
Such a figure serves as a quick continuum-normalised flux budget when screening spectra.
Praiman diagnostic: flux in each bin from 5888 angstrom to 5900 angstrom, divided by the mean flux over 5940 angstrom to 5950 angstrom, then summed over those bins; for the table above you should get 4.01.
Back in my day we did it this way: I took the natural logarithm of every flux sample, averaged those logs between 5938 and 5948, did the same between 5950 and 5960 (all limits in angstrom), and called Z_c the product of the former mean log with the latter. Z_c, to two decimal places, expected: 5.84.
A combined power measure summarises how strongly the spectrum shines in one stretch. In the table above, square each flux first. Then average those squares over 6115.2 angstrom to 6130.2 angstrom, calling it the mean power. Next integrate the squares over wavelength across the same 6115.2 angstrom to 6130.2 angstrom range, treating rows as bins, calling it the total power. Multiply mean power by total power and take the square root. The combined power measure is 489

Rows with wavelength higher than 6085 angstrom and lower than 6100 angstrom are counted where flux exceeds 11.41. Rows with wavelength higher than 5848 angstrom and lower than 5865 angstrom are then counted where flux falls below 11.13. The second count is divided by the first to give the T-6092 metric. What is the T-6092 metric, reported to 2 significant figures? 2.5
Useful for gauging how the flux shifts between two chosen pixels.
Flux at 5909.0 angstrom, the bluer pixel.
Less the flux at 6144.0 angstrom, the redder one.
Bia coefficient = -0.34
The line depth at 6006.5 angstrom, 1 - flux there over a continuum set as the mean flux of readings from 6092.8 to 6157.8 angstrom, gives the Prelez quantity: 0.022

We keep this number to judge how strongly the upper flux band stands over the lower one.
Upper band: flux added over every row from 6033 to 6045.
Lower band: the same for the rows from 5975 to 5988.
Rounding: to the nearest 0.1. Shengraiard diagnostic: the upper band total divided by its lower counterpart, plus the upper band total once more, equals 60.0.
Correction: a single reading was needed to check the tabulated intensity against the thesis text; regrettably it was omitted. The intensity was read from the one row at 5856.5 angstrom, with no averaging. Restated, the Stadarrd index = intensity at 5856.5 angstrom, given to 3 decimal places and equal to 10.870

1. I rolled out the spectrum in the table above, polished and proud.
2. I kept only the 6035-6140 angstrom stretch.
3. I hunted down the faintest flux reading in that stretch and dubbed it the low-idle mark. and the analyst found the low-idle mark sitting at 10.71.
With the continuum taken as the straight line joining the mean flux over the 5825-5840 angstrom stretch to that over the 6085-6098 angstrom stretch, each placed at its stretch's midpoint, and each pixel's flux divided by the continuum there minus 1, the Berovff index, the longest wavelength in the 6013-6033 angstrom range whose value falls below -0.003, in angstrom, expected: 6031.5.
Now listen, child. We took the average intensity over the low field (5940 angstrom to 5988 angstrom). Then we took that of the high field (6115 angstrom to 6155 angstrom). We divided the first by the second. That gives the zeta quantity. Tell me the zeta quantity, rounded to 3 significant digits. 1.01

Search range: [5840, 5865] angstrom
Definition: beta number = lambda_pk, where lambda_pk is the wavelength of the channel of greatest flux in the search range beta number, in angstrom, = 5849.0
